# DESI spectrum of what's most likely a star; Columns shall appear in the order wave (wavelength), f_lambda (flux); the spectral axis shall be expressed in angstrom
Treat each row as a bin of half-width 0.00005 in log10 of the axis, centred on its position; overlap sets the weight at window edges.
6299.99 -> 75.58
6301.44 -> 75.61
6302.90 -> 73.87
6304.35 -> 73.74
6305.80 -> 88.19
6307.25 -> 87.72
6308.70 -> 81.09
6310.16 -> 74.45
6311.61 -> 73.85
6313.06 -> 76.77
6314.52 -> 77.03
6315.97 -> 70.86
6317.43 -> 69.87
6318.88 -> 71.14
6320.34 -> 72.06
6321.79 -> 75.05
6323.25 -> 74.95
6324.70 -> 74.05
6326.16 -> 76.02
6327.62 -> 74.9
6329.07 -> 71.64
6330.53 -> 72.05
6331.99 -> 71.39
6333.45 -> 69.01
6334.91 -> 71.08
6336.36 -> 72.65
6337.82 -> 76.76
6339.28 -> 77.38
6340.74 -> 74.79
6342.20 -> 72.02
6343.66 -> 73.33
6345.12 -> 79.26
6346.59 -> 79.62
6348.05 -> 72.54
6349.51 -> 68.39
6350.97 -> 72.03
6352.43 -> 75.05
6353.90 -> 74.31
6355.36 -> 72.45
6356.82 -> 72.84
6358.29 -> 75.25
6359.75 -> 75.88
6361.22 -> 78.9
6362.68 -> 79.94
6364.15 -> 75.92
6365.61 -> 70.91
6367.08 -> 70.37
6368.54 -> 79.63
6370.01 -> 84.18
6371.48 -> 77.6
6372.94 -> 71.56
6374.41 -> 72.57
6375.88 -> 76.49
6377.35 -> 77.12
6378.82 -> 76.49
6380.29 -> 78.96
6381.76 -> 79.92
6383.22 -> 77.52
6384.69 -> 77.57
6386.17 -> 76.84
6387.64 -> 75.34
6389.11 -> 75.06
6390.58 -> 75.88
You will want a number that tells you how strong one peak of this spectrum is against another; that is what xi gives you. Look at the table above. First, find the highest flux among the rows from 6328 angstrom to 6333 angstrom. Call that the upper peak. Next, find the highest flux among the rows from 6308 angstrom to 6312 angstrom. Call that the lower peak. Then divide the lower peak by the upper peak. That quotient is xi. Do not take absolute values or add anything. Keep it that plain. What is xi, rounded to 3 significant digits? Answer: 1.13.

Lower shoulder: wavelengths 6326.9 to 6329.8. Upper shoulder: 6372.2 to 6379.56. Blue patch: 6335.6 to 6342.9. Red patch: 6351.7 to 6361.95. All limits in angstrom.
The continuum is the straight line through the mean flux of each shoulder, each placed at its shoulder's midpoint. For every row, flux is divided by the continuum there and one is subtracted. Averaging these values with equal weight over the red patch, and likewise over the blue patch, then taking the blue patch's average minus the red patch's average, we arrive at 0.00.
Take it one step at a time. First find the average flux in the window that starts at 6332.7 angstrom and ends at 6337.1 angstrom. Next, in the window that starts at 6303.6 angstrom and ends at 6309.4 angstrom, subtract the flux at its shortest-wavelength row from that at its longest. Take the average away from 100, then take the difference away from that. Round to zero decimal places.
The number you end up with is 22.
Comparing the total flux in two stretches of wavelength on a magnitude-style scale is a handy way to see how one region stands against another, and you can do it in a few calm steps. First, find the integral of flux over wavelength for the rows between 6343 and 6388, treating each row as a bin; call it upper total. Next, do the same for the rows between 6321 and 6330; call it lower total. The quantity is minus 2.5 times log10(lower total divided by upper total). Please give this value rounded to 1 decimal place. 1.8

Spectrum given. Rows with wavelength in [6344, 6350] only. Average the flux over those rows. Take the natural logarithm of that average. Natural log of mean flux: 4.32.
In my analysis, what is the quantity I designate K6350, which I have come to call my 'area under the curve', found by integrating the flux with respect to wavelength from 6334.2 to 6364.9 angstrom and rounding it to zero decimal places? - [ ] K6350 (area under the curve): 2296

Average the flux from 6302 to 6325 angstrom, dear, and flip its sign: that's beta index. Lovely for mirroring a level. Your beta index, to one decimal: -75.9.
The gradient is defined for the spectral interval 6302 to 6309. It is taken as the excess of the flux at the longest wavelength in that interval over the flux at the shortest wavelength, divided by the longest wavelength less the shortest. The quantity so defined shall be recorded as 1.2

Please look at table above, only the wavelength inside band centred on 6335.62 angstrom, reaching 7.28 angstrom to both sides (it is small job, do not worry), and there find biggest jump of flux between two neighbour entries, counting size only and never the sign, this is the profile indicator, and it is 4.1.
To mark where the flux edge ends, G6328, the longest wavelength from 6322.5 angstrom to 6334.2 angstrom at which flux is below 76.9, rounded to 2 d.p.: 6333.45 angstrom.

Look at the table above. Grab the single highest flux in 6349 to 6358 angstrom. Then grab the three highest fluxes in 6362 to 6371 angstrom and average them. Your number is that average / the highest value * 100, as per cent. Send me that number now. 108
